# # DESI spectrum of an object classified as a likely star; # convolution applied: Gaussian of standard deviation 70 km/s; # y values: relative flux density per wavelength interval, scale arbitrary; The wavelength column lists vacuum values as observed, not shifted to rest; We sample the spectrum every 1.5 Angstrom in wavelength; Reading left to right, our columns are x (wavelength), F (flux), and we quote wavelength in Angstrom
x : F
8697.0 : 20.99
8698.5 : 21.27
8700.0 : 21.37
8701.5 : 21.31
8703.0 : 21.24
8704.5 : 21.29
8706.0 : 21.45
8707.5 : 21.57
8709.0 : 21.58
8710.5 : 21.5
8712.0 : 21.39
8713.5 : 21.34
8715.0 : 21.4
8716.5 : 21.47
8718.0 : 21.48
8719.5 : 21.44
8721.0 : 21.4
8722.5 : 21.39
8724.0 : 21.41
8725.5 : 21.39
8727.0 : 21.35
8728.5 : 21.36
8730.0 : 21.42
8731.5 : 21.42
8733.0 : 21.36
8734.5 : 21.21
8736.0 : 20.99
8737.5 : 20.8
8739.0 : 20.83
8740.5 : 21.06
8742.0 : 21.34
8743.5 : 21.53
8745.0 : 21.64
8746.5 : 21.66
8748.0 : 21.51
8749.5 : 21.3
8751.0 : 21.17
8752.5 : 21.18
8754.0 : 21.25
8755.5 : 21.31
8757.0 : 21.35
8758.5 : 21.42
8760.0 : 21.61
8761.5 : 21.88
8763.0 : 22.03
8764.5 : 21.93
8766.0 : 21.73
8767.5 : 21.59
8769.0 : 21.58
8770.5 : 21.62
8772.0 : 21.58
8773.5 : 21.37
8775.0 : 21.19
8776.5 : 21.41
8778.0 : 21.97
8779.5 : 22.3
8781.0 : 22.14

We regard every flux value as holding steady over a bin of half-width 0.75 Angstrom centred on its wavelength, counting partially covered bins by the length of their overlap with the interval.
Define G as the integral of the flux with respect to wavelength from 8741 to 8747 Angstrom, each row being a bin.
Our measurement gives 129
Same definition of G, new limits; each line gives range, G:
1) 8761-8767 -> 131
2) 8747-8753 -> 128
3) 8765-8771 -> 130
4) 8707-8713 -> 129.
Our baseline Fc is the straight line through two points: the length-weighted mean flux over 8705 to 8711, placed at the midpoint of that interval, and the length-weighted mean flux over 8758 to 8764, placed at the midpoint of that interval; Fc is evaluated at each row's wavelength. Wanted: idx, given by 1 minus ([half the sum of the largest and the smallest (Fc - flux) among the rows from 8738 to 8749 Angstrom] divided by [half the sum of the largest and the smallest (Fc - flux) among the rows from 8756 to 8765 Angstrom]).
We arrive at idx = -5.9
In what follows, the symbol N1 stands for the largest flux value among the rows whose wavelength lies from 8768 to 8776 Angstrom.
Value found 21.62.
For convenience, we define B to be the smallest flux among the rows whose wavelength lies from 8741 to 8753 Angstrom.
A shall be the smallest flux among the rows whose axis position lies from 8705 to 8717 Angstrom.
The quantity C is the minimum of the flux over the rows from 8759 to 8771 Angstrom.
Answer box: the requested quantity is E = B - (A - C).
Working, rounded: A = 21.34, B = 21.17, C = 21.58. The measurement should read 21.41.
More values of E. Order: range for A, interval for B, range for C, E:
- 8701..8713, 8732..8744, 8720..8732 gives 20.91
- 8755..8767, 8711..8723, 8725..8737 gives 21.02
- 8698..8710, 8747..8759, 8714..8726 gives 21.32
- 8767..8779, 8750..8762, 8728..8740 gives 20.78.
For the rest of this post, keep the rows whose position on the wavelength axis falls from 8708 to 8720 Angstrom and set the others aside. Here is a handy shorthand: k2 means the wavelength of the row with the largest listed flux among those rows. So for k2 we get 8709.0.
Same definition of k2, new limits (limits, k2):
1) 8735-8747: 8746.5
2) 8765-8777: 8766.0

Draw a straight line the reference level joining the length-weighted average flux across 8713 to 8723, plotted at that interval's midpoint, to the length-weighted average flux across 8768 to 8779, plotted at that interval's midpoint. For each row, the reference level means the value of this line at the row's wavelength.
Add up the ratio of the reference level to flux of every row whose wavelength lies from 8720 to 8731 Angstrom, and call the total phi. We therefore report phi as 7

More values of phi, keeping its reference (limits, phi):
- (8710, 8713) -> 2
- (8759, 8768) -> 6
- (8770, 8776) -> 4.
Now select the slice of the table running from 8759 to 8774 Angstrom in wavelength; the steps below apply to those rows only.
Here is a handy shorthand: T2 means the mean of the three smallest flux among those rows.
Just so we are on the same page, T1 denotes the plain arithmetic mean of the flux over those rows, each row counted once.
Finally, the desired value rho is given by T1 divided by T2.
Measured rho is 1.008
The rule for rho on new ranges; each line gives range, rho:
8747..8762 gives 1.009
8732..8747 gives 1.018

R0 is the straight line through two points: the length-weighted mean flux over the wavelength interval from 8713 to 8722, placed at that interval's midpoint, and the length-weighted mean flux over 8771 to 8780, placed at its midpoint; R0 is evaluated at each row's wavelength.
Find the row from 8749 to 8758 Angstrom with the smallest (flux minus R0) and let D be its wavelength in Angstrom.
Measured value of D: 8751.0 Angstrom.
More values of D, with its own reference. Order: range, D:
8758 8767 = 8758.5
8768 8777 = 8775.0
